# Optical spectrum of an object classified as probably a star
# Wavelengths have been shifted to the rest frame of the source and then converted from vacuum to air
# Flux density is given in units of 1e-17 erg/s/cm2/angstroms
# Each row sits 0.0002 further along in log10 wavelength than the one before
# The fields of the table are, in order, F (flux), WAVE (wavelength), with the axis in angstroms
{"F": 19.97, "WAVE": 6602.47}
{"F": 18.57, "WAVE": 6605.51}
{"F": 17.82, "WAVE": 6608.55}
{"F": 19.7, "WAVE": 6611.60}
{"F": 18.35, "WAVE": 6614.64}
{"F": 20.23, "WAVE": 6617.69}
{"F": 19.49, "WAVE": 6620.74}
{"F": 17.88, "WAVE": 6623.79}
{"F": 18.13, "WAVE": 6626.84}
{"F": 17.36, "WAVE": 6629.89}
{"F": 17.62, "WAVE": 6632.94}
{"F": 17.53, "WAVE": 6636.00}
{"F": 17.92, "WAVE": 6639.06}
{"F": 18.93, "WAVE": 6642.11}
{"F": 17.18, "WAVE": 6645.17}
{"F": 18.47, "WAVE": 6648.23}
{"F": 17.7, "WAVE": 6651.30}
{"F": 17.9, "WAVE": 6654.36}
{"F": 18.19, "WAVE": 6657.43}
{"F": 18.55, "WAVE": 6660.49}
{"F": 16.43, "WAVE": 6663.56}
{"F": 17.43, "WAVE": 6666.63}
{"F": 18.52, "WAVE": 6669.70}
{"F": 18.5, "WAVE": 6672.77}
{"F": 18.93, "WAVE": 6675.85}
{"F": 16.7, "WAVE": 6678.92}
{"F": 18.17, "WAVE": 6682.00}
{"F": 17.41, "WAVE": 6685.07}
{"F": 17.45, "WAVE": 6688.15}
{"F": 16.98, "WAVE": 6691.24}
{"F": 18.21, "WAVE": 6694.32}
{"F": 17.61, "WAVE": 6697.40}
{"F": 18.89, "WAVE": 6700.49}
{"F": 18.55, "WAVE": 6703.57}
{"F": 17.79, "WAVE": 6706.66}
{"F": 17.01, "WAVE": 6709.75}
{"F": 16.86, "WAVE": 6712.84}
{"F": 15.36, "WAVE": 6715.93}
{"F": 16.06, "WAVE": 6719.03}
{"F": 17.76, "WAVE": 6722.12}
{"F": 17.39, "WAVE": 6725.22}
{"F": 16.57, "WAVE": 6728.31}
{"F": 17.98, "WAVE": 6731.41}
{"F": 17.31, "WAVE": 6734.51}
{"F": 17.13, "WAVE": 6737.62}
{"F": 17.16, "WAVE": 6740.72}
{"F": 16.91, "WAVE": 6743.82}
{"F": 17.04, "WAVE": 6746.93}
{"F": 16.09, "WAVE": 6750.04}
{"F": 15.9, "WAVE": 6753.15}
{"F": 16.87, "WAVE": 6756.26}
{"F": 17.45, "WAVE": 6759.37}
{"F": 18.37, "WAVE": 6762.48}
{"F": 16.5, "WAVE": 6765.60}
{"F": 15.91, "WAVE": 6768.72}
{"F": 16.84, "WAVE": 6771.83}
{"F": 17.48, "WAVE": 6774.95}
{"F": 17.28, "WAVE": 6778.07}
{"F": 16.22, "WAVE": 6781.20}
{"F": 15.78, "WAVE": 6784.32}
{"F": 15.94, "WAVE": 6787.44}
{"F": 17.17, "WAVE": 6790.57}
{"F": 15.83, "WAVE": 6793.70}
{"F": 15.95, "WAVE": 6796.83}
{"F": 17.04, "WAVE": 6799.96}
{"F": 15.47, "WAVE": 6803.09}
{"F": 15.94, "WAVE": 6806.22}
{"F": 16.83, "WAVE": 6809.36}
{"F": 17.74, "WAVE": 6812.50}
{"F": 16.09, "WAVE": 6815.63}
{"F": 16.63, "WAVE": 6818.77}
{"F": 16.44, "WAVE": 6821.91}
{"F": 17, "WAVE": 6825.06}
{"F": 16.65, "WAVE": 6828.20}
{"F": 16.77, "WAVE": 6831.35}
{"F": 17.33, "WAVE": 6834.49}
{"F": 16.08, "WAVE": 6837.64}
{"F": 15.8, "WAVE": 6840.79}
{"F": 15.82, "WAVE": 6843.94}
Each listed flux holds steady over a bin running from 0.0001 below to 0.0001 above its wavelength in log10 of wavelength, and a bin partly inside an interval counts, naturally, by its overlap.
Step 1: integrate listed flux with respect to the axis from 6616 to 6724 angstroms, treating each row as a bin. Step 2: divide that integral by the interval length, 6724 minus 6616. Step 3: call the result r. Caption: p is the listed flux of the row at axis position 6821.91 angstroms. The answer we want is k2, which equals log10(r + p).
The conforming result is 1.53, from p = 16.44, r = 17.82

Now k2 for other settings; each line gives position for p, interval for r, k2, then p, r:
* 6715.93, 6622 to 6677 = 1.52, 15.36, 17.95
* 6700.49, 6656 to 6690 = 1.56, 18.89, 17.83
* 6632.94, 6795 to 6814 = 1.53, 17.62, 16.48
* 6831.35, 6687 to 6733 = 1.53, 16.77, 17.36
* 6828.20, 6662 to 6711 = 1.54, 16.65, 17.79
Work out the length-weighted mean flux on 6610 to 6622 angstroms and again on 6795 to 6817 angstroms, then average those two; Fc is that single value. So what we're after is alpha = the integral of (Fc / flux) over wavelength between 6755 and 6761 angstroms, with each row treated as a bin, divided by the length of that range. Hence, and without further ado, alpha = 1.04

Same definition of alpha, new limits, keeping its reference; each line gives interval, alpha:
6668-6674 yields 0.97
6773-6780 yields 1.04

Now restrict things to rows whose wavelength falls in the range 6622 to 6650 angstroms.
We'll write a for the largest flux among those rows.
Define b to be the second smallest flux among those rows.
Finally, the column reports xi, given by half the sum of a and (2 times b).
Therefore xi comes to 26.8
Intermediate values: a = 18.93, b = 17.36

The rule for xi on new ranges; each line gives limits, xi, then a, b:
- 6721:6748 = 25.9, 17.98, 16.91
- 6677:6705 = 26.4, 18.89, 16.98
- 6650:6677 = 26.9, 18.93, 17.43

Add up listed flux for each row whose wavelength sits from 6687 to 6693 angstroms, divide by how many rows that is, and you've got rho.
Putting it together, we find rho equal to 17.2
